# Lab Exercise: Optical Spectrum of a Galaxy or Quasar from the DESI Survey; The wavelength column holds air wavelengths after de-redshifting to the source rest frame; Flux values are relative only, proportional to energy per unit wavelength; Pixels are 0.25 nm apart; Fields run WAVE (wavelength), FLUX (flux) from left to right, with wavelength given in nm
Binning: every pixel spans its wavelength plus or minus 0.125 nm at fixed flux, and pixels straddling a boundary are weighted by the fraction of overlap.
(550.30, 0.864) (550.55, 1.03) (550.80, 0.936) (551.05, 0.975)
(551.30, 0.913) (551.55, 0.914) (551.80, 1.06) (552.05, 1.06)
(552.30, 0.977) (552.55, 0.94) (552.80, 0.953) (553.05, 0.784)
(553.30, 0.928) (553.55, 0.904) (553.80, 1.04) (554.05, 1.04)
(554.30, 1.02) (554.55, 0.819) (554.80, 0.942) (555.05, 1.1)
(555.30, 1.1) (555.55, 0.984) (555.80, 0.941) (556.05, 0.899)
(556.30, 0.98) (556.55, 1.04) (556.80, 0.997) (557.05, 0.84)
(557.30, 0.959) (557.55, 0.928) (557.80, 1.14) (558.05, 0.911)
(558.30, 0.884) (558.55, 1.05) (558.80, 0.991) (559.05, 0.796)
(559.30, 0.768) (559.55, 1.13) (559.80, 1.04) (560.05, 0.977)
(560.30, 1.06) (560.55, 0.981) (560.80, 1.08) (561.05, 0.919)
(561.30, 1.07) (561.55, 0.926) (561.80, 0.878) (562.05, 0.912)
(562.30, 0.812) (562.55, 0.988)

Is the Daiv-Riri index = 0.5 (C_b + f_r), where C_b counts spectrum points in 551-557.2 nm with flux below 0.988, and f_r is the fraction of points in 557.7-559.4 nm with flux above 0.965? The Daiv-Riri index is 8.2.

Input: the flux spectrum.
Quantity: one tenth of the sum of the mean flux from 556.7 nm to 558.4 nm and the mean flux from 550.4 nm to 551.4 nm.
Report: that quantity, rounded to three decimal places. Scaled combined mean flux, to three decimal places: 0.191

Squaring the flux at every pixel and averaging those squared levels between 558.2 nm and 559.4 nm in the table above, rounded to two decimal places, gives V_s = 0.82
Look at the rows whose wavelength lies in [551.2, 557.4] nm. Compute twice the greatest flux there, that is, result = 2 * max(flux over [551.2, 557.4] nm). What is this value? 2.20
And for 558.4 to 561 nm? 2.26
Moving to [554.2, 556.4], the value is 2.20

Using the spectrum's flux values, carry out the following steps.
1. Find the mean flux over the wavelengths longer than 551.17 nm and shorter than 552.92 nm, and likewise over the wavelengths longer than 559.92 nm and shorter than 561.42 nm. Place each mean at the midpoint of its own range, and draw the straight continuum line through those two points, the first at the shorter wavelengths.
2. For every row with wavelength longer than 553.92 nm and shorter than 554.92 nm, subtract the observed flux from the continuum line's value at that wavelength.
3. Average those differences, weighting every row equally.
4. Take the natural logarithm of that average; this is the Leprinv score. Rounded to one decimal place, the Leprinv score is -3.5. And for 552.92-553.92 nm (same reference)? -2.7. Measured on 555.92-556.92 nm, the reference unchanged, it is -4.2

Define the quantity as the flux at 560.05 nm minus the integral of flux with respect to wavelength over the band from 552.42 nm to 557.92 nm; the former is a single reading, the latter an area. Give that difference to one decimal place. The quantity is -4.3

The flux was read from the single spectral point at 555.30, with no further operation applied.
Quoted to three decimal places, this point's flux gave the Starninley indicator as 1.100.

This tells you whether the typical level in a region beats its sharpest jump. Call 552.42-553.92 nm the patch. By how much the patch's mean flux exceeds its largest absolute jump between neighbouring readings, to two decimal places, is 0.76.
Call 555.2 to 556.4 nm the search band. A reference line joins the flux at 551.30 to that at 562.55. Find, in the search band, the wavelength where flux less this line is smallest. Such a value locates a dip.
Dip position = 556.05 nm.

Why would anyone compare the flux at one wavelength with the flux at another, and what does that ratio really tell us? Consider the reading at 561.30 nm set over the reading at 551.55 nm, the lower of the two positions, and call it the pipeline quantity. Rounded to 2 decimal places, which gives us 1.17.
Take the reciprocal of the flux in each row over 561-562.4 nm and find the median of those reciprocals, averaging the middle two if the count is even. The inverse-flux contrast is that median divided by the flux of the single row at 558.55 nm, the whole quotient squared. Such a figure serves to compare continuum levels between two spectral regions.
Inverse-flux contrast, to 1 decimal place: 1.1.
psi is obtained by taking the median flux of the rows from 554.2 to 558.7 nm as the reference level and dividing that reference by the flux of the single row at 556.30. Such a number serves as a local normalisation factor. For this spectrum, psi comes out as 0.99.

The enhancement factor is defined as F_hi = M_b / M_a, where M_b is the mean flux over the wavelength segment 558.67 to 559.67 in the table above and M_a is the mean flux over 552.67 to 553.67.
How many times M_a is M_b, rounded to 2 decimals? 1.03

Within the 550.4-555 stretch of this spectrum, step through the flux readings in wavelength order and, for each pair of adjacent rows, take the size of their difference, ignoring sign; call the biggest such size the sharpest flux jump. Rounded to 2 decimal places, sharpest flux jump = 0.20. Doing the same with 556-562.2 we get 0.36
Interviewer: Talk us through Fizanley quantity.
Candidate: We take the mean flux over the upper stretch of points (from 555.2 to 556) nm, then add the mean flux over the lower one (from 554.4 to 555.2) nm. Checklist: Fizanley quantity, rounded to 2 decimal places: 1.96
